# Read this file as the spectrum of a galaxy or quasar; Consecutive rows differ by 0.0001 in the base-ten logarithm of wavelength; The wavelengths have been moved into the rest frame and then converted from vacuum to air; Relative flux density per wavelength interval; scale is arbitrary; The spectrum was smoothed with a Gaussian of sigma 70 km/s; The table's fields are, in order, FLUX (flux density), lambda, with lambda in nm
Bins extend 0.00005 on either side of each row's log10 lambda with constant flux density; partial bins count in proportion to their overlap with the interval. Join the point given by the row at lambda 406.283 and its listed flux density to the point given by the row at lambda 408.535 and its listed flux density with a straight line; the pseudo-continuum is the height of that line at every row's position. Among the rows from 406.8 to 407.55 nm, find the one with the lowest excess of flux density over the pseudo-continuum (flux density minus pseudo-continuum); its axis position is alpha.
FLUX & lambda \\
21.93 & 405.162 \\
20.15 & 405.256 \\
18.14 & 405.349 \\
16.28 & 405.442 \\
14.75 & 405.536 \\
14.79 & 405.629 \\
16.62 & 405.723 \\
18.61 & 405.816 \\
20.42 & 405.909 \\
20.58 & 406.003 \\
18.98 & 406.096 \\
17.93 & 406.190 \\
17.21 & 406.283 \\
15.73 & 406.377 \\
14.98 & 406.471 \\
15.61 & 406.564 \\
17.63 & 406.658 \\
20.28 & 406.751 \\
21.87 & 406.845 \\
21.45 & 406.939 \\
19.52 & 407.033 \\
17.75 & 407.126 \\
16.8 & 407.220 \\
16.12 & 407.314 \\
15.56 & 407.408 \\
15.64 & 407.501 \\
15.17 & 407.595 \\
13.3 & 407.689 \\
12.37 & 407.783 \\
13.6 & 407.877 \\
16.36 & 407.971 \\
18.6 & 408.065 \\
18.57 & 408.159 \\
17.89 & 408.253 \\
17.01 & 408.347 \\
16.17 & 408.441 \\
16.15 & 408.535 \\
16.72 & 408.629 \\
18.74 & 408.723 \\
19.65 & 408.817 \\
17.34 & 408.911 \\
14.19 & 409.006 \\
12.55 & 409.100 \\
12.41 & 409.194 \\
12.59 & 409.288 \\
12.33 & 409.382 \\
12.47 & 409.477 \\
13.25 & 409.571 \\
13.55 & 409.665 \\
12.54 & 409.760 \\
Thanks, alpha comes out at 407.408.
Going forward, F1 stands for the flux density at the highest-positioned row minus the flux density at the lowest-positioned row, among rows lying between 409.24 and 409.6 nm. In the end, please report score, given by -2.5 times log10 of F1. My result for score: 0.5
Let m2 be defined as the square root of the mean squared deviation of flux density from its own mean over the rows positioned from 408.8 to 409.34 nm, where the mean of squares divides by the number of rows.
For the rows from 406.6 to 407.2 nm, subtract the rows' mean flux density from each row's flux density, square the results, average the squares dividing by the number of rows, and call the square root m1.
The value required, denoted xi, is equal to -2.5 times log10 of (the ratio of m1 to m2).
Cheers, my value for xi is 0.6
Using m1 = 1.6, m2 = 2.8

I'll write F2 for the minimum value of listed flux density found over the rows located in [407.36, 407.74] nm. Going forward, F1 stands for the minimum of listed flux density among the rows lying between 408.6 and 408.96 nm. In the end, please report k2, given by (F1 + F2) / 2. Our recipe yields 15.0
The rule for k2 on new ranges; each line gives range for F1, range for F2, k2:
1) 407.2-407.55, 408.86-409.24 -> 14.0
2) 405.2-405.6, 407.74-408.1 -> 13.6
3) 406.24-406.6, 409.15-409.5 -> 13.7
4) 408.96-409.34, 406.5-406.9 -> 14.0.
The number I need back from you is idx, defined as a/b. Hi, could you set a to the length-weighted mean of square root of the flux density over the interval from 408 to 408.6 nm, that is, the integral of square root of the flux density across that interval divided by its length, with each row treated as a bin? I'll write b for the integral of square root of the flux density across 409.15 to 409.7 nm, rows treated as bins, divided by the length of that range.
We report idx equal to 1.17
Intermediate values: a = 4.16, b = 3.57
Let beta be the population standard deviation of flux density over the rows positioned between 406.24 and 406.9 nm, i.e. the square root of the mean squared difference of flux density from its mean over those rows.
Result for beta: 2.4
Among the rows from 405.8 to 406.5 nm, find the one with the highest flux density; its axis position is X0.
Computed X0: 406.003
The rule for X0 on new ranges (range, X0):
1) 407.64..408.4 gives 408.065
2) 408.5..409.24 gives 408.817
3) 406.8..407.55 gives 406.845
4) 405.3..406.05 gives 406.003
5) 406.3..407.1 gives 406.845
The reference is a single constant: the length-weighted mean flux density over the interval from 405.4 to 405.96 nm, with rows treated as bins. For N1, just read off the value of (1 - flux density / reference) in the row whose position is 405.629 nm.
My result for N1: 0.13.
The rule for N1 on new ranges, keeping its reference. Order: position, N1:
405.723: 0.02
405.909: -0.21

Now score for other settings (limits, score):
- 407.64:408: -1.2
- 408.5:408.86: -1.4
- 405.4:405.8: 1.2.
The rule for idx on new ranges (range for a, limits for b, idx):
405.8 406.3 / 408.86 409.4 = 1.18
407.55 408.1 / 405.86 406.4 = 0.89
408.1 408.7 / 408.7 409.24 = 1.05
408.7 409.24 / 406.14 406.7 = 0.97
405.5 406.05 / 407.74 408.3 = 1.05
